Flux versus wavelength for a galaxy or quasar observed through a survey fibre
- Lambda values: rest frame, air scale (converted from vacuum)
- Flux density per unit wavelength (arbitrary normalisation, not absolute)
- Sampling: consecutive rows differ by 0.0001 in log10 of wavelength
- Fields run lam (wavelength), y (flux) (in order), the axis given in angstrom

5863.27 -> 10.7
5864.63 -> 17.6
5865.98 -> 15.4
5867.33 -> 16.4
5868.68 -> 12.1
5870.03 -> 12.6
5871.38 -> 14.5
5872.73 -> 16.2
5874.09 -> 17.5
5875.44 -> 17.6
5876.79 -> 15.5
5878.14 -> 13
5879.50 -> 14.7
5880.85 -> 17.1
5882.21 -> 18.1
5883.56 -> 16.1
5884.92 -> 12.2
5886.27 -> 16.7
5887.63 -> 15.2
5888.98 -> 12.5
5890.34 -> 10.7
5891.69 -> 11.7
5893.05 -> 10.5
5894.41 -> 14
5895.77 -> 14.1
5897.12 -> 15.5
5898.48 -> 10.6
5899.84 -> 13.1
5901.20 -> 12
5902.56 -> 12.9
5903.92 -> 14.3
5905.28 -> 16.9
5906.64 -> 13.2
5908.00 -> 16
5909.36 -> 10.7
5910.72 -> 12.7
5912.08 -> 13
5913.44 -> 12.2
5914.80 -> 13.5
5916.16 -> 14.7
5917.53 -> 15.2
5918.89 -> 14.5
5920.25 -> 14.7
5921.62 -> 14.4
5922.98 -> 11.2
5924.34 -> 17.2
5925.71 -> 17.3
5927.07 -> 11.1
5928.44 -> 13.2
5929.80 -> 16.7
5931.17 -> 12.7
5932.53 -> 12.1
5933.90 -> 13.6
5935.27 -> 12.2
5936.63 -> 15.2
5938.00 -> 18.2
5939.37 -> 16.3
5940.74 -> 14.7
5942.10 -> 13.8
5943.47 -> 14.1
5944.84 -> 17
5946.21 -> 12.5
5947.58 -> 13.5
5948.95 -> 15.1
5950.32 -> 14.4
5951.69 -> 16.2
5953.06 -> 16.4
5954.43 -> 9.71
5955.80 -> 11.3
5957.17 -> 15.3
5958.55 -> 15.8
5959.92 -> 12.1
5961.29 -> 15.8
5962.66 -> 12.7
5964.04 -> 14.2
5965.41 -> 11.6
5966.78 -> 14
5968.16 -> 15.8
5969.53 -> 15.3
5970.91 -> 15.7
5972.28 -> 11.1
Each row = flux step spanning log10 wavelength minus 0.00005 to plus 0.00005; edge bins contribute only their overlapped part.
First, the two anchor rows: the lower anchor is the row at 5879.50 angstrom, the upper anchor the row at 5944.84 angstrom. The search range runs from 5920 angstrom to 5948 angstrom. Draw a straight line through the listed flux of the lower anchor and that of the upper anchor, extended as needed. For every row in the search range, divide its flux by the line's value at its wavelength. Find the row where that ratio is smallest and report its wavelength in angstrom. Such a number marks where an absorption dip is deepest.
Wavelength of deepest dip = 5927.07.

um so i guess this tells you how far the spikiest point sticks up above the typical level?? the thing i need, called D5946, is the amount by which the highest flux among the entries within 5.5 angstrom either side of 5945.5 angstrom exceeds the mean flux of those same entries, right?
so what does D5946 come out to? 2.6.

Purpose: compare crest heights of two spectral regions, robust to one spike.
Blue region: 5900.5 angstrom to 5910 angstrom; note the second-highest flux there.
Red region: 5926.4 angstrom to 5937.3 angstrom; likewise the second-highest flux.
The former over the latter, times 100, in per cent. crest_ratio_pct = 105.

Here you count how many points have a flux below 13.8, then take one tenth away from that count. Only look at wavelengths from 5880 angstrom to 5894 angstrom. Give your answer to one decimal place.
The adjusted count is 4.9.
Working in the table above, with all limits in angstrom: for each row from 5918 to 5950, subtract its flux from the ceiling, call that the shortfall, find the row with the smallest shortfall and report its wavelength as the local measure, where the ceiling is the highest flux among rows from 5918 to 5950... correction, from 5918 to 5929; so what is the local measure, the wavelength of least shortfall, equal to 5938.00 angstrom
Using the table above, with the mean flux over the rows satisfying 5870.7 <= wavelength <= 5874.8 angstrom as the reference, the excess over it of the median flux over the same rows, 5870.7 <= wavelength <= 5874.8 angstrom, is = 0.13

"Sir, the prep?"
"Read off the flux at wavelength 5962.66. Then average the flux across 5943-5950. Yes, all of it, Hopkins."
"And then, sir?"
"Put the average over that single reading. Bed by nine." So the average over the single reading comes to 1.14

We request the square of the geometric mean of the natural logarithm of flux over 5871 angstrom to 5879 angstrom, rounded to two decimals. 7.55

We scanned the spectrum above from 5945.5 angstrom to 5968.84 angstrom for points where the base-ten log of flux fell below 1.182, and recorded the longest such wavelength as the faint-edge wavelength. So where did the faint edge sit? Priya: 5966.78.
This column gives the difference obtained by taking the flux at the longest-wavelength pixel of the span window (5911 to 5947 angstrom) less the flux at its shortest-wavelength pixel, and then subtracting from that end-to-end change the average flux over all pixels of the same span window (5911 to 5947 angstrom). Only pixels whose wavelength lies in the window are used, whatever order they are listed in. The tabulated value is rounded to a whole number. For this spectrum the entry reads -15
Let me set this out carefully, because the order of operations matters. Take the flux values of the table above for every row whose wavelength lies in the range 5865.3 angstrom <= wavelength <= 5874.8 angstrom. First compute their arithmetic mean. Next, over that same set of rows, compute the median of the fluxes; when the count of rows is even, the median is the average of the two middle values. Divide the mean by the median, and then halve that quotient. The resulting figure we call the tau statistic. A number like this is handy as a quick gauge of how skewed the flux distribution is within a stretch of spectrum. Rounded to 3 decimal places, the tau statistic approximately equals 0.486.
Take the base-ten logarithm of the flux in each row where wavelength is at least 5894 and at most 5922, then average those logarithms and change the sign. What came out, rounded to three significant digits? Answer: -1.13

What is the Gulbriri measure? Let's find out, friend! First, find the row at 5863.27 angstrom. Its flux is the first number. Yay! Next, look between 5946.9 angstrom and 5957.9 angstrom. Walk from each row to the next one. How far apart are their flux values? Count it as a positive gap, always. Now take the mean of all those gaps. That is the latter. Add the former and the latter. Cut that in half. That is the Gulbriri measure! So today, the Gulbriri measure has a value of 6.5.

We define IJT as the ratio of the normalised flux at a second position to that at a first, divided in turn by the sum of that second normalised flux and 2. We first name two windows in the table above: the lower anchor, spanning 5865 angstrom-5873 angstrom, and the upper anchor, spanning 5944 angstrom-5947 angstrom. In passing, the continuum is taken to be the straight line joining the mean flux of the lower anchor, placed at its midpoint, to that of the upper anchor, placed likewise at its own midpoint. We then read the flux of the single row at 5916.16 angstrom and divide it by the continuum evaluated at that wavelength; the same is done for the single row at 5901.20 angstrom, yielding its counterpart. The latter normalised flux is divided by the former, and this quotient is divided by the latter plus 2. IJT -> 0.29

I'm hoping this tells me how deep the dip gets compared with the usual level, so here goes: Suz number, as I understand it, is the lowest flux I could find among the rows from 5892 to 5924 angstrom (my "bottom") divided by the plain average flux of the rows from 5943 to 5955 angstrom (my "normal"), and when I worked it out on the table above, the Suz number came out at 0.73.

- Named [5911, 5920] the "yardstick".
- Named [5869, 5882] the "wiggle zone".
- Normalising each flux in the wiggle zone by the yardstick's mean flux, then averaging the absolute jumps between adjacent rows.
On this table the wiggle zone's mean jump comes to 0.12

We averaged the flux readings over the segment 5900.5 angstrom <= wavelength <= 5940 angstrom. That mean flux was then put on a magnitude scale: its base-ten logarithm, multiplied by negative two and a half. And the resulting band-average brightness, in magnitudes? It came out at -2.87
